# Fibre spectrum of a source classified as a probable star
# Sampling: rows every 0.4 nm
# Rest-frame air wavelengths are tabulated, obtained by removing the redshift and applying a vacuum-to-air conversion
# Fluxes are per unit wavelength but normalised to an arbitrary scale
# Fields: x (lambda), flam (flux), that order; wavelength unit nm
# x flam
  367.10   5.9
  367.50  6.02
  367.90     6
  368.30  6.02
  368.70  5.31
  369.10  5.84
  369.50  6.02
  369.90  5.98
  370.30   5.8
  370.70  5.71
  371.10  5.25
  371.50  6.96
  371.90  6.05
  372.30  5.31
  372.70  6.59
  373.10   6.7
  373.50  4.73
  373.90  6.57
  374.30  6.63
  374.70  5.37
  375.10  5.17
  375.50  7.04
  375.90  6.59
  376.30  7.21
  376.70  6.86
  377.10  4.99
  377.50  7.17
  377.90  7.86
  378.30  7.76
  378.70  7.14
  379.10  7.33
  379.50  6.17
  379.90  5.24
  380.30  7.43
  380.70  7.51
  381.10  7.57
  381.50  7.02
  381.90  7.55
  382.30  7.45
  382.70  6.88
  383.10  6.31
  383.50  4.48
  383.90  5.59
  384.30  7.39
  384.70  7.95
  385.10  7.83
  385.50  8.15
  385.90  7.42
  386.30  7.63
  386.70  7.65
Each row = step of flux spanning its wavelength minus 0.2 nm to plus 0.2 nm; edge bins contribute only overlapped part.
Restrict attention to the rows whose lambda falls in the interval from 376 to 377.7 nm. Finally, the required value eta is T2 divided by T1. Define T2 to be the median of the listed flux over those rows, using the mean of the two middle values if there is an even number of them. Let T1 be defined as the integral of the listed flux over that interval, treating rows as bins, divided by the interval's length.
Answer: 1.07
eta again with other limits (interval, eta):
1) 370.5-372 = 0.98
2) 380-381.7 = 1.03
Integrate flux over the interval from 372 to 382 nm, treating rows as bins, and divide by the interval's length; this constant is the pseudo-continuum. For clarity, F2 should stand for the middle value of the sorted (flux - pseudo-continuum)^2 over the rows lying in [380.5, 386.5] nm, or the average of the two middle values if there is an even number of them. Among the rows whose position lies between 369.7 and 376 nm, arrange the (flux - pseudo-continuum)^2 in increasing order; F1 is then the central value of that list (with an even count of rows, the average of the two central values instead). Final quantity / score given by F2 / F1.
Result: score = 2.6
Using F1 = 0.35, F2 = 0.89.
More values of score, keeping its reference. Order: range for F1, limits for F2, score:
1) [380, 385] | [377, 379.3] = 1.2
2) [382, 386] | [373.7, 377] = 0.1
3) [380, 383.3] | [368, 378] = 0.5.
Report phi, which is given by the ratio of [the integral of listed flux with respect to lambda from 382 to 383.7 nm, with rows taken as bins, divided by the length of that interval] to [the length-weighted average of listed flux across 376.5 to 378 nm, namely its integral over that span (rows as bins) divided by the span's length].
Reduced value 0.96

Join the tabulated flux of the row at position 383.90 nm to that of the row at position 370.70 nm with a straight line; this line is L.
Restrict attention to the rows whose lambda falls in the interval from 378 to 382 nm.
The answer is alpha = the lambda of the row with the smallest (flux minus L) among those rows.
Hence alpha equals 379.90 nm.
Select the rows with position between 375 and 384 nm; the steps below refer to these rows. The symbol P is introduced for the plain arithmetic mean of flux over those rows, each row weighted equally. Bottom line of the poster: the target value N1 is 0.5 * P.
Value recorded 3.35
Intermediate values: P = 6.7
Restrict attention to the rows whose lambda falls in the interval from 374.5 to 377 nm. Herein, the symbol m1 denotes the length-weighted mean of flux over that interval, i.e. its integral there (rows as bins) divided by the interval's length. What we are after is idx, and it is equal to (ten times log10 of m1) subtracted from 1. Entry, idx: -7.0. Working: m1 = 6.3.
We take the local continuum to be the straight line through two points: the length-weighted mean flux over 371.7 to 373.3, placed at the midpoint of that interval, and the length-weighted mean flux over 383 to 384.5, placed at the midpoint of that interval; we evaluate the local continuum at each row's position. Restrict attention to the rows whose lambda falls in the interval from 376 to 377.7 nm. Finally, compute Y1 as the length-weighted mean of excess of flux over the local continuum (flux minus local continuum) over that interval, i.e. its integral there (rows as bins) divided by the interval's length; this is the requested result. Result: 0.5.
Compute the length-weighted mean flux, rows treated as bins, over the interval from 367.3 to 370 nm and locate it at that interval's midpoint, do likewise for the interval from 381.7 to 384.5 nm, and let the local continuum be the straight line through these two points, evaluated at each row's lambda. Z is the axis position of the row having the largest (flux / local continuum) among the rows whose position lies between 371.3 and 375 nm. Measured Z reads 371.50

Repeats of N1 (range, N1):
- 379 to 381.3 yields 3.44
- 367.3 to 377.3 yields 3.01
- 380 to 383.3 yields 3.61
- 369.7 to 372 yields 2.98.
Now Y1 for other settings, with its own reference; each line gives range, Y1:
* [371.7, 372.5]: -0.5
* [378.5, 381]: 0.8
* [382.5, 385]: 0.6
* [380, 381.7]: 1.3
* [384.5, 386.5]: 1.9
